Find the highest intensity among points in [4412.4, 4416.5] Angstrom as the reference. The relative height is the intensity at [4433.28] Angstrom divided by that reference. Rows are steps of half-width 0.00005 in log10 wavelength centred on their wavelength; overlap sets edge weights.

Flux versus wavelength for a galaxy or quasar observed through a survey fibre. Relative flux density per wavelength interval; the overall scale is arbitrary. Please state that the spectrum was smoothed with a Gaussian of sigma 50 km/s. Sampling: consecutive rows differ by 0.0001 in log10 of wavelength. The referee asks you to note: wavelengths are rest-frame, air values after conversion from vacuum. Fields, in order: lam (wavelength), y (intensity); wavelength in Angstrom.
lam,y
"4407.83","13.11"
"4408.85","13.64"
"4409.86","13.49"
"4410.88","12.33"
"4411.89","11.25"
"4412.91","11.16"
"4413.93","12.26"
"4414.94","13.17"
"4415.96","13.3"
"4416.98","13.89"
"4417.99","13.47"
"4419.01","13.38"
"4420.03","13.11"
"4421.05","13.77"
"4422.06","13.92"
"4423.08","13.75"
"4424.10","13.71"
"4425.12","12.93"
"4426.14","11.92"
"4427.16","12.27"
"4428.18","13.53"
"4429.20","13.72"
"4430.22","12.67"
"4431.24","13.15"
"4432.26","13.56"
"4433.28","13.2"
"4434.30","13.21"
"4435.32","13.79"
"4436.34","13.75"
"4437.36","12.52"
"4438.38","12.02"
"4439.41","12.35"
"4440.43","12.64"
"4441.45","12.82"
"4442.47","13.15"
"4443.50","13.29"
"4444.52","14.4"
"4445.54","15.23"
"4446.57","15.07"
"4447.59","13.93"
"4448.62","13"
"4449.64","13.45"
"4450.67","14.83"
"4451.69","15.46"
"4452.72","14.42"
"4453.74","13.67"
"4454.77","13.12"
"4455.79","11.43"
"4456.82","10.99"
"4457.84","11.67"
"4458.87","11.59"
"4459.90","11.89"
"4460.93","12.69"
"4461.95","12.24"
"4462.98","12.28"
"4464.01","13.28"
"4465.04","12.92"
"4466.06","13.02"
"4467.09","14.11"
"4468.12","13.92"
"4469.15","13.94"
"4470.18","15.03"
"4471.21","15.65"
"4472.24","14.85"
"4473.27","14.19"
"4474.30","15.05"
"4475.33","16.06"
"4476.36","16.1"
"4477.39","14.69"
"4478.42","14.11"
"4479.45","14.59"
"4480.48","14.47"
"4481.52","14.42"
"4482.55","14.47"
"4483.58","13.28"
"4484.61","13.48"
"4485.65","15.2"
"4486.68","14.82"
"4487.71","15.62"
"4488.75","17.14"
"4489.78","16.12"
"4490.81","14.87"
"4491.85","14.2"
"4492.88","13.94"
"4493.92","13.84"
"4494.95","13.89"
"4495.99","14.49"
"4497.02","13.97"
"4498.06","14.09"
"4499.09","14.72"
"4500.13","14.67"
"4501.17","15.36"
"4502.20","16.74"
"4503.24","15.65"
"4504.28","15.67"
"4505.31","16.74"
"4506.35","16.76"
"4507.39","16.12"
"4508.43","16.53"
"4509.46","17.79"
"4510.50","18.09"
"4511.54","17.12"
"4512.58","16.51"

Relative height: 0.99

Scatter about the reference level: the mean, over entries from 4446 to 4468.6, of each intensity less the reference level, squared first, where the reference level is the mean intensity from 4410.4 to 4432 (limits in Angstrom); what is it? 1.5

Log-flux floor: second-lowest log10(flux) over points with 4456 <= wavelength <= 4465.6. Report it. 1.06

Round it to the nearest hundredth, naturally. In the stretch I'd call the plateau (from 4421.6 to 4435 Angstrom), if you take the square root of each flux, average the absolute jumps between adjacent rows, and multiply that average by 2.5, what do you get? 0.18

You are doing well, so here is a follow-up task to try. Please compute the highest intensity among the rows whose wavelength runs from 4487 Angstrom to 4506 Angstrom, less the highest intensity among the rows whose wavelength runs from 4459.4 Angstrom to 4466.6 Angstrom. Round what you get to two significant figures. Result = 3.9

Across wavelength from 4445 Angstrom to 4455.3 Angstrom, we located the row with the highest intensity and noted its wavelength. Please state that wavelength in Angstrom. 4451.69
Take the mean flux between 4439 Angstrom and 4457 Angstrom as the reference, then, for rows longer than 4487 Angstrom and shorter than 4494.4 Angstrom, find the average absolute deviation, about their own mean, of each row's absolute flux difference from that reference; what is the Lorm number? 1.0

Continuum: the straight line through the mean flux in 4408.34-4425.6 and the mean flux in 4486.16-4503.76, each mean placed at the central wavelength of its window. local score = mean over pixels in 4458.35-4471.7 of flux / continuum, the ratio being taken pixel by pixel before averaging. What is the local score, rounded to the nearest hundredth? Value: 0.93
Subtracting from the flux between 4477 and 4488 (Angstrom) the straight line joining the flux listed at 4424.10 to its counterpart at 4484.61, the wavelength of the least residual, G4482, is 4483.58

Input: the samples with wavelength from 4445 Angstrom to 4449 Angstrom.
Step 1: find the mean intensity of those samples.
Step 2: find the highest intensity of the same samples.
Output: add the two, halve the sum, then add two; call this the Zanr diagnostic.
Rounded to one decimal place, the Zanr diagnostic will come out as 16.8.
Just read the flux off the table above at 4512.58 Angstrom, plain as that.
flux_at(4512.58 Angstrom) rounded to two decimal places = 16.51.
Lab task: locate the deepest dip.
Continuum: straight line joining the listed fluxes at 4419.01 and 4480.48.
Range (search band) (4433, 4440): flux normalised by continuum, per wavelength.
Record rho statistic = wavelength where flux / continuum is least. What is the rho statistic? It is 4438.38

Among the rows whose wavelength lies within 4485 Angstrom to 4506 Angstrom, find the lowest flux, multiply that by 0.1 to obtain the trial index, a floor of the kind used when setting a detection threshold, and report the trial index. 1.38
